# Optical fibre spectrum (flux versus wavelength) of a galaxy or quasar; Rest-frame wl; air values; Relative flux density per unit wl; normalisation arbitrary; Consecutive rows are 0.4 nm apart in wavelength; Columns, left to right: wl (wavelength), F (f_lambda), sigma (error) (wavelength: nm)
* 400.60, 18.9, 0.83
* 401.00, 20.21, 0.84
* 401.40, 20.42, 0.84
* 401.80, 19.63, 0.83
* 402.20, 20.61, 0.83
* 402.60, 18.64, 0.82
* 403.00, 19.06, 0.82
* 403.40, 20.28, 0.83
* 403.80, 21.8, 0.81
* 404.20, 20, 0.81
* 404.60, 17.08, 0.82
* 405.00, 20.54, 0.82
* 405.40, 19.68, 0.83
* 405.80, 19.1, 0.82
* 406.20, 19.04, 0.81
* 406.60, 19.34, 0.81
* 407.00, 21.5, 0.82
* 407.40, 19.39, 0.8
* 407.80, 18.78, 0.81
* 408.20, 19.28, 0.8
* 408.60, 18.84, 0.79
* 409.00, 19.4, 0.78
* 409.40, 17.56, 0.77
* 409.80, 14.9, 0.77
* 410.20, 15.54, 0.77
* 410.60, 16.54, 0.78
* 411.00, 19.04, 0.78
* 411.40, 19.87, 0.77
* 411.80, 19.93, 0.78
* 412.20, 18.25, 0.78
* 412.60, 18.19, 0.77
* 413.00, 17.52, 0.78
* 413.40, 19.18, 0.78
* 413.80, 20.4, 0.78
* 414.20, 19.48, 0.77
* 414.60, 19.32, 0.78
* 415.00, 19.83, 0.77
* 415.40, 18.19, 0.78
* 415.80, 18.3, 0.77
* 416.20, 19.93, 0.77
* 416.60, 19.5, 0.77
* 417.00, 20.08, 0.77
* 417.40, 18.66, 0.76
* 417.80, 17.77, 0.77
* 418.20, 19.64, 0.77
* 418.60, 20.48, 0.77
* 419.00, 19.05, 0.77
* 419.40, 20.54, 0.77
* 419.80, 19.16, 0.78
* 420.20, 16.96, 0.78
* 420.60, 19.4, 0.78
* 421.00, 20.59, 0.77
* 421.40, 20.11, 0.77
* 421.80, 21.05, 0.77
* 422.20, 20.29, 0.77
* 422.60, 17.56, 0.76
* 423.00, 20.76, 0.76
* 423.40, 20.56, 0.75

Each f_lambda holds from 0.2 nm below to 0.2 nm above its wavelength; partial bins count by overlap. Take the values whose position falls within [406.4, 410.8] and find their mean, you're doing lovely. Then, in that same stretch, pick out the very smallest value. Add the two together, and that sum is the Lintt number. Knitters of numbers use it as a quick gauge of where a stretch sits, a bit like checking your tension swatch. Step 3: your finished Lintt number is 33.2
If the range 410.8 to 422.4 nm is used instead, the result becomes 36.3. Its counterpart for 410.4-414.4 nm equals 35.4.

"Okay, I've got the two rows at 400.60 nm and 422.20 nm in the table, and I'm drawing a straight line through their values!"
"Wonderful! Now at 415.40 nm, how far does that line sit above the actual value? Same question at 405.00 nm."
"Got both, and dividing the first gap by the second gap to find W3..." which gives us -1.2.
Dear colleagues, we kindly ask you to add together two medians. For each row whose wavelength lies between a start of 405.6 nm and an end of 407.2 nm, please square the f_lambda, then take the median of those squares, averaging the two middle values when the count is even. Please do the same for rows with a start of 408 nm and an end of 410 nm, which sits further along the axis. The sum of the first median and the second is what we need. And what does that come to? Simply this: 724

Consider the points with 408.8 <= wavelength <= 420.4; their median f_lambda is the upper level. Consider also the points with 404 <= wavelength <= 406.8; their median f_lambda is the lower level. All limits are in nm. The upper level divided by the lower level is 0.99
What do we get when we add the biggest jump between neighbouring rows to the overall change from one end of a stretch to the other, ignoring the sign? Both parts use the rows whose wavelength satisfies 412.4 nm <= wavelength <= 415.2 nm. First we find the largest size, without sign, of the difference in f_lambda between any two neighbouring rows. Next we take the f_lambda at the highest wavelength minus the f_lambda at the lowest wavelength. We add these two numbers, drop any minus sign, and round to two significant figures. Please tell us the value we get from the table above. 3.3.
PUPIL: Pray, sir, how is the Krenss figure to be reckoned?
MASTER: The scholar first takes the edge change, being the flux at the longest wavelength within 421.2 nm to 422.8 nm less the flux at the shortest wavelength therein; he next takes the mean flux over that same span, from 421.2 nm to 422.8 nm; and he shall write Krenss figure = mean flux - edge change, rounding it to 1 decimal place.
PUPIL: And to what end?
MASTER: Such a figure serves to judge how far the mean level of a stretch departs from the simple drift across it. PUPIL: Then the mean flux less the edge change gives 22.3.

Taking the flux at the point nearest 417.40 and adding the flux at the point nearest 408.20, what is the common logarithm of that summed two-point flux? 1.58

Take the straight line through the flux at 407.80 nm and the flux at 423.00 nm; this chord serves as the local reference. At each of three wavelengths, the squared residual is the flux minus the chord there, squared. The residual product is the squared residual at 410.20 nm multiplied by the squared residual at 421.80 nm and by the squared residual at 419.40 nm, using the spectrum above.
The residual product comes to 0.16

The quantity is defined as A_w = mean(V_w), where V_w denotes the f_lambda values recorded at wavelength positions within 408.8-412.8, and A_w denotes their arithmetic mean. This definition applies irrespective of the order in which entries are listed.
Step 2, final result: 17.9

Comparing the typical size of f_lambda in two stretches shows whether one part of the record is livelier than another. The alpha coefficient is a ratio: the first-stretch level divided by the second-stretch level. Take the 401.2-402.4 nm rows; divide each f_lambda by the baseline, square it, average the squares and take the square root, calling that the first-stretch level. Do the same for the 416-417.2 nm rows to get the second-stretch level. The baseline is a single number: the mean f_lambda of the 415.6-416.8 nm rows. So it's 1.02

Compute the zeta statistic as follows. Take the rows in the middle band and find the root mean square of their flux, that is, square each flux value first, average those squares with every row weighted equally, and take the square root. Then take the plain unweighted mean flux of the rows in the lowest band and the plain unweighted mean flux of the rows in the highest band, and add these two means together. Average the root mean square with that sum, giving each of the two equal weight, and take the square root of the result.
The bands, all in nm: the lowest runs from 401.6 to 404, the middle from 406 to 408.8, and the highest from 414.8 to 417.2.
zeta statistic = 5.42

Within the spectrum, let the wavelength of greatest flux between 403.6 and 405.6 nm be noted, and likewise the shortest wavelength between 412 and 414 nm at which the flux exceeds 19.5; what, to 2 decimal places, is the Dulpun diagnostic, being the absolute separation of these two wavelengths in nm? 10.00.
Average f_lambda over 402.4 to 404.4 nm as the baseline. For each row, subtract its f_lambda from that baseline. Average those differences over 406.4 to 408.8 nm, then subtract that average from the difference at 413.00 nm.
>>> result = 2.0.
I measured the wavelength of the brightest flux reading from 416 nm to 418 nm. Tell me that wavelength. 417.00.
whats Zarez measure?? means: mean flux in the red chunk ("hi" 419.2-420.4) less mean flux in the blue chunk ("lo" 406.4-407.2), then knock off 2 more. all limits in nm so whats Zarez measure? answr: -3.5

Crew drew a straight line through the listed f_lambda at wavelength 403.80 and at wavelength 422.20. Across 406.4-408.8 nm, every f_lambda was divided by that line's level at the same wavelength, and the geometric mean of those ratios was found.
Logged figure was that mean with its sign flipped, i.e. -0.91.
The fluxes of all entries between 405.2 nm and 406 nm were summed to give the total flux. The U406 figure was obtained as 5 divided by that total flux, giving 0.129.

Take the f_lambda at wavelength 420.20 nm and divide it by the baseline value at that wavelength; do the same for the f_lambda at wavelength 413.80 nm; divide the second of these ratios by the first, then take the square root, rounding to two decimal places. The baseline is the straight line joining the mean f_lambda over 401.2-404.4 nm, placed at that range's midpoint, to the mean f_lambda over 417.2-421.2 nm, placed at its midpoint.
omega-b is 1.09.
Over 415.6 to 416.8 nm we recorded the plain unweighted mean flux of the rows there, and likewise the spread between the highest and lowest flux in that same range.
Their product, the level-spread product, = 31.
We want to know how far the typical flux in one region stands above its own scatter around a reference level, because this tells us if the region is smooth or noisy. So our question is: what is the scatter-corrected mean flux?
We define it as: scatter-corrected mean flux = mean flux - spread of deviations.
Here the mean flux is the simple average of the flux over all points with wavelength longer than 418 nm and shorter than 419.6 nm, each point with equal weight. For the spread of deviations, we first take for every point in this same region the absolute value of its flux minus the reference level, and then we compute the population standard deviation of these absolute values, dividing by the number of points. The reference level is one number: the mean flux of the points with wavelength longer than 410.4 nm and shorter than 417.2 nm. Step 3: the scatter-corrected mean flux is 19.3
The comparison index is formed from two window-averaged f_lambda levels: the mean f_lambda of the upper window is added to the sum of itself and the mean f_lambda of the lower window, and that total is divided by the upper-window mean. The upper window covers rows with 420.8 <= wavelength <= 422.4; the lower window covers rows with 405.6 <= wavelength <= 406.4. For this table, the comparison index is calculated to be 2.93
